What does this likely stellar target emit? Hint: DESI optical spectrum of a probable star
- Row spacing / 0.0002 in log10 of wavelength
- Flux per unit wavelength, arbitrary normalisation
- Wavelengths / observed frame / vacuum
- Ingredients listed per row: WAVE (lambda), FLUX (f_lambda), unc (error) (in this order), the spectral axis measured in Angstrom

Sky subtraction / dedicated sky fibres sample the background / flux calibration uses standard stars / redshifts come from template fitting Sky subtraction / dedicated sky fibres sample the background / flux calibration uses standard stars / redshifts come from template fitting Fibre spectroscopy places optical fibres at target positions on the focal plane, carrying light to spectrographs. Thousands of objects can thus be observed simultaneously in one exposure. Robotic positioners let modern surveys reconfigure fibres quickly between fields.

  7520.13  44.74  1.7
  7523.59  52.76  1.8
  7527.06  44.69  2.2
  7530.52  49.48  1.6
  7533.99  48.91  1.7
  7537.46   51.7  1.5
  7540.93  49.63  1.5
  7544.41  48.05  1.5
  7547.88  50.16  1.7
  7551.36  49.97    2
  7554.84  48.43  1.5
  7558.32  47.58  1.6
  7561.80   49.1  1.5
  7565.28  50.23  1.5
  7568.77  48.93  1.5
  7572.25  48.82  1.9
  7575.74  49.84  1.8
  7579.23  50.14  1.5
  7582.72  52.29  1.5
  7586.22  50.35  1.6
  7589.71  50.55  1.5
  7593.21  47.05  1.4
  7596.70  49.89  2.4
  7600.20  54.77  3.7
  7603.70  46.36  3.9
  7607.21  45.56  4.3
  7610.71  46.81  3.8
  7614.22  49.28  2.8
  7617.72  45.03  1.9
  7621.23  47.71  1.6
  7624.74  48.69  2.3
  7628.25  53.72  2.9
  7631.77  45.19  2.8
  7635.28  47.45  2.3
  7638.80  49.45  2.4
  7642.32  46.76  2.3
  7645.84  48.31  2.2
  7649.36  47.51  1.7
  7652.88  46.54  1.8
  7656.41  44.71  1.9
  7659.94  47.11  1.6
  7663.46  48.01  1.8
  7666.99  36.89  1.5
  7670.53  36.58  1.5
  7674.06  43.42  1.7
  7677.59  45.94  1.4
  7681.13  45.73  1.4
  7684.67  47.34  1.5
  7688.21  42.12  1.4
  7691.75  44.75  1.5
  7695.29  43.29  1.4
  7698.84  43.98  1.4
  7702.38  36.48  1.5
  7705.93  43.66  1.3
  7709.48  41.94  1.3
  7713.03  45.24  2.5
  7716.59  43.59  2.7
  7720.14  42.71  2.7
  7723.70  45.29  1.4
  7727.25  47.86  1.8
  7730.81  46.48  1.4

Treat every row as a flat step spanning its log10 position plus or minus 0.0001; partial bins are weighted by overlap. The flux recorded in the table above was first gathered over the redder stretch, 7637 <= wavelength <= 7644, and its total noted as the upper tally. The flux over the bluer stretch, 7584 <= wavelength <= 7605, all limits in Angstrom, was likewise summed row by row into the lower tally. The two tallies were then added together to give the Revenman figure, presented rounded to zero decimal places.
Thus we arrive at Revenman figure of 395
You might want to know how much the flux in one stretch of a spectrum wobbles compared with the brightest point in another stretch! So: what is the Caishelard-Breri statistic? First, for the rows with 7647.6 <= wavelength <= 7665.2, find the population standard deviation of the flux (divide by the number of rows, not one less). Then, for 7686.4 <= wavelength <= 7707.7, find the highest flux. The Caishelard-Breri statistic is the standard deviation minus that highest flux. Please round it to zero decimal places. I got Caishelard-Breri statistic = -44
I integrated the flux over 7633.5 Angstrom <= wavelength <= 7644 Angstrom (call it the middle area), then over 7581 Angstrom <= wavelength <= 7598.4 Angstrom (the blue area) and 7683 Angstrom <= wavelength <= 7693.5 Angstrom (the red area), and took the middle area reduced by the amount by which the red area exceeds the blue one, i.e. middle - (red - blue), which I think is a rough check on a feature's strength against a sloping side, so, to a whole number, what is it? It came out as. 904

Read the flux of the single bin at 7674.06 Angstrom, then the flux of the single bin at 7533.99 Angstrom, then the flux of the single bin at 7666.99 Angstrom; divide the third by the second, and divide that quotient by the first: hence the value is 0.017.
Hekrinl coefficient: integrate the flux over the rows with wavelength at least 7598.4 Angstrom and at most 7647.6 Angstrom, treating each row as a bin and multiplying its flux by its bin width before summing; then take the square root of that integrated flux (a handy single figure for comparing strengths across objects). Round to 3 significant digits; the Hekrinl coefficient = 48.7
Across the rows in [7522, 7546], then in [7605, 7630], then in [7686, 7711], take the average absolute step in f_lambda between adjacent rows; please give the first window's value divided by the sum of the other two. 0.53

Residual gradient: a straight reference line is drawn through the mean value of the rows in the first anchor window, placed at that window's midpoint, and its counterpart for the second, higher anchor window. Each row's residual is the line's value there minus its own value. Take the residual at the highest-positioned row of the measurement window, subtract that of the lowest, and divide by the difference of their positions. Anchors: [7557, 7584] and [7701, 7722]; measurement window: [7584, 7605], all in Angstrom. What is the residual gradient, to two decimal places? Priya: 0.18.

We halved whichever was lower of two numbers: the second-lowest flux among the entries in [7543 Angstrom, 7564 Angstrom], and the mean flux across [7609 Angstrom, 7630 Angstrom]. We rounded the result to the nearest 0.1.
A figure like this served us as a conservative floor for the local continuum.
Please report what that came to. 24.0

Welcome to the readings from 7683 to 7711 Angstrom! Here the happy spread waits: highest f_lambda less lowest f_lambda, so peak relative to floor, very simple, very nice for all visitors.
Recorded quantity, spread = 10.9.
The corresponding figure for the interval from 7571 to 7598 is 5.2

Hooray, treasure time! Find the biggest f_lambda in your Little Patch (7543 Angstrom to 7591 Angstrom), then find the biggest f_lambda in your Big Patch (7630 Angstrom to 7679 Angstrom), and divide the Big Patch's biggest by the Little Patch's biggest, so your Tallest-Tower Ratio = 0.946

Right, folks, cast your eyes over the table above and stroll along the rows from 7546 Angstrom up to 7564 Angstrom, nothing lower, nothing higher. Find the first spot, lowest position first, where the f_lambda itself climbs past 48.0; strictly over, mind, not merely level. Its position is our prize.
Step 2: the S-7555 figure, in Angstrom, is 7547.88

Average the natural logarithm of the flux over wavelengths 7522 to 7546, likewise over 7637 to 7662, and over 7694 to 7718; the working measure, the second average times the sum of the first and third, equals 29.5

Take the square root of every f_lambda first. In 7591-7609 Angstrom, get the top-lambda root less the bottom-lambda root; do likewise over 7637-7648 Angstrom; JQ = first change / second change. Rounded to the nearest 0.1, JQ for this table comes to 1.3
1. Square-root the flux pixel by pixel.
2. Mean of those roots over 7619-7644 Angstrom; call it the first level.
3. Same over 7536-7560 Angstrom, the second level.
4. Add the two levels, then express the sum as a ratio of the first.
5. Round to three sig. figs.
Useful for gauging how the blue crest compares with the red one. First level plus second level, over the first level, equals 2.01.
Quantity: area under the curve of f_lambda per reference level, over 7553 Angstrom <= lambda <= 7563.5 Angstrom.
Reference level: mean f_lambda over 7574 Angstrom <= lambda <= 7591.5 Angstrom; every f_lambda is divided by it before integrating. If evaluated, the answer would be 10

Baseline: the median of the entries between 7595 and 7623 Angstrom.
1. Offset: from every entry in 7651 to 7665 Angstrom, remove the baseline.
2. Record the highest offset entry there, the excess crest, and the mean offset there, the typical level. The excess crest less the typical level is 1.4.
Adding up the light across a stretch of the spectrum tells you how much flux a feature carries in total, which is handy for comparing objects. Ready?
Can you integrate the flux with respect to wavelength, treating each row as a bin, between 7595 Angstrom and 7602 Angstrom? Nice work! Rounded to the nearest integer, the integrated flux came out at 366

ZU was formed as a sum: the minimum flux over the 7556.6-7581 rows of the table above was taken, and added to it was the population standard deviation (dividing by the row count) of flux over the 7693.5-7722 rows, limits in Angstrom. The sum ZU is 50.1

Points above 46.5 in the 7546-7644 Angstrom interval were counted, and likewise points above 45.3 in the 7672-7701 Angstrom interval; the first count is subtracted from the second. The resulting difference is -21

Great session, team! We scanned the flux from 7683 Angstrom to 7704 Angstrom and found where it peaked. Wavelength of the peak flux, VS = 7684.67 Angstrom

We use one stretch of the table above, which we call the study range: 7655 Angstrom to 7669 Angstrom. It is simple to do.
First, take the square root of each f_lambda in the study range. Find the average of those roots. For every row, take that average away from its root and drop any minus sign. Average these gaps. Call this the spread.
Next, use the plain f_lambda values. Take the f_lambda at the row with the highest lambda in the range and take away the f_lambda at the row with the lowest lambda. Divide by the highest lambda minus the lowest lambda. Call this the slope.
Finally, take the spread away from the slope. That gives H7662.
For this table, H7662 -1.0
